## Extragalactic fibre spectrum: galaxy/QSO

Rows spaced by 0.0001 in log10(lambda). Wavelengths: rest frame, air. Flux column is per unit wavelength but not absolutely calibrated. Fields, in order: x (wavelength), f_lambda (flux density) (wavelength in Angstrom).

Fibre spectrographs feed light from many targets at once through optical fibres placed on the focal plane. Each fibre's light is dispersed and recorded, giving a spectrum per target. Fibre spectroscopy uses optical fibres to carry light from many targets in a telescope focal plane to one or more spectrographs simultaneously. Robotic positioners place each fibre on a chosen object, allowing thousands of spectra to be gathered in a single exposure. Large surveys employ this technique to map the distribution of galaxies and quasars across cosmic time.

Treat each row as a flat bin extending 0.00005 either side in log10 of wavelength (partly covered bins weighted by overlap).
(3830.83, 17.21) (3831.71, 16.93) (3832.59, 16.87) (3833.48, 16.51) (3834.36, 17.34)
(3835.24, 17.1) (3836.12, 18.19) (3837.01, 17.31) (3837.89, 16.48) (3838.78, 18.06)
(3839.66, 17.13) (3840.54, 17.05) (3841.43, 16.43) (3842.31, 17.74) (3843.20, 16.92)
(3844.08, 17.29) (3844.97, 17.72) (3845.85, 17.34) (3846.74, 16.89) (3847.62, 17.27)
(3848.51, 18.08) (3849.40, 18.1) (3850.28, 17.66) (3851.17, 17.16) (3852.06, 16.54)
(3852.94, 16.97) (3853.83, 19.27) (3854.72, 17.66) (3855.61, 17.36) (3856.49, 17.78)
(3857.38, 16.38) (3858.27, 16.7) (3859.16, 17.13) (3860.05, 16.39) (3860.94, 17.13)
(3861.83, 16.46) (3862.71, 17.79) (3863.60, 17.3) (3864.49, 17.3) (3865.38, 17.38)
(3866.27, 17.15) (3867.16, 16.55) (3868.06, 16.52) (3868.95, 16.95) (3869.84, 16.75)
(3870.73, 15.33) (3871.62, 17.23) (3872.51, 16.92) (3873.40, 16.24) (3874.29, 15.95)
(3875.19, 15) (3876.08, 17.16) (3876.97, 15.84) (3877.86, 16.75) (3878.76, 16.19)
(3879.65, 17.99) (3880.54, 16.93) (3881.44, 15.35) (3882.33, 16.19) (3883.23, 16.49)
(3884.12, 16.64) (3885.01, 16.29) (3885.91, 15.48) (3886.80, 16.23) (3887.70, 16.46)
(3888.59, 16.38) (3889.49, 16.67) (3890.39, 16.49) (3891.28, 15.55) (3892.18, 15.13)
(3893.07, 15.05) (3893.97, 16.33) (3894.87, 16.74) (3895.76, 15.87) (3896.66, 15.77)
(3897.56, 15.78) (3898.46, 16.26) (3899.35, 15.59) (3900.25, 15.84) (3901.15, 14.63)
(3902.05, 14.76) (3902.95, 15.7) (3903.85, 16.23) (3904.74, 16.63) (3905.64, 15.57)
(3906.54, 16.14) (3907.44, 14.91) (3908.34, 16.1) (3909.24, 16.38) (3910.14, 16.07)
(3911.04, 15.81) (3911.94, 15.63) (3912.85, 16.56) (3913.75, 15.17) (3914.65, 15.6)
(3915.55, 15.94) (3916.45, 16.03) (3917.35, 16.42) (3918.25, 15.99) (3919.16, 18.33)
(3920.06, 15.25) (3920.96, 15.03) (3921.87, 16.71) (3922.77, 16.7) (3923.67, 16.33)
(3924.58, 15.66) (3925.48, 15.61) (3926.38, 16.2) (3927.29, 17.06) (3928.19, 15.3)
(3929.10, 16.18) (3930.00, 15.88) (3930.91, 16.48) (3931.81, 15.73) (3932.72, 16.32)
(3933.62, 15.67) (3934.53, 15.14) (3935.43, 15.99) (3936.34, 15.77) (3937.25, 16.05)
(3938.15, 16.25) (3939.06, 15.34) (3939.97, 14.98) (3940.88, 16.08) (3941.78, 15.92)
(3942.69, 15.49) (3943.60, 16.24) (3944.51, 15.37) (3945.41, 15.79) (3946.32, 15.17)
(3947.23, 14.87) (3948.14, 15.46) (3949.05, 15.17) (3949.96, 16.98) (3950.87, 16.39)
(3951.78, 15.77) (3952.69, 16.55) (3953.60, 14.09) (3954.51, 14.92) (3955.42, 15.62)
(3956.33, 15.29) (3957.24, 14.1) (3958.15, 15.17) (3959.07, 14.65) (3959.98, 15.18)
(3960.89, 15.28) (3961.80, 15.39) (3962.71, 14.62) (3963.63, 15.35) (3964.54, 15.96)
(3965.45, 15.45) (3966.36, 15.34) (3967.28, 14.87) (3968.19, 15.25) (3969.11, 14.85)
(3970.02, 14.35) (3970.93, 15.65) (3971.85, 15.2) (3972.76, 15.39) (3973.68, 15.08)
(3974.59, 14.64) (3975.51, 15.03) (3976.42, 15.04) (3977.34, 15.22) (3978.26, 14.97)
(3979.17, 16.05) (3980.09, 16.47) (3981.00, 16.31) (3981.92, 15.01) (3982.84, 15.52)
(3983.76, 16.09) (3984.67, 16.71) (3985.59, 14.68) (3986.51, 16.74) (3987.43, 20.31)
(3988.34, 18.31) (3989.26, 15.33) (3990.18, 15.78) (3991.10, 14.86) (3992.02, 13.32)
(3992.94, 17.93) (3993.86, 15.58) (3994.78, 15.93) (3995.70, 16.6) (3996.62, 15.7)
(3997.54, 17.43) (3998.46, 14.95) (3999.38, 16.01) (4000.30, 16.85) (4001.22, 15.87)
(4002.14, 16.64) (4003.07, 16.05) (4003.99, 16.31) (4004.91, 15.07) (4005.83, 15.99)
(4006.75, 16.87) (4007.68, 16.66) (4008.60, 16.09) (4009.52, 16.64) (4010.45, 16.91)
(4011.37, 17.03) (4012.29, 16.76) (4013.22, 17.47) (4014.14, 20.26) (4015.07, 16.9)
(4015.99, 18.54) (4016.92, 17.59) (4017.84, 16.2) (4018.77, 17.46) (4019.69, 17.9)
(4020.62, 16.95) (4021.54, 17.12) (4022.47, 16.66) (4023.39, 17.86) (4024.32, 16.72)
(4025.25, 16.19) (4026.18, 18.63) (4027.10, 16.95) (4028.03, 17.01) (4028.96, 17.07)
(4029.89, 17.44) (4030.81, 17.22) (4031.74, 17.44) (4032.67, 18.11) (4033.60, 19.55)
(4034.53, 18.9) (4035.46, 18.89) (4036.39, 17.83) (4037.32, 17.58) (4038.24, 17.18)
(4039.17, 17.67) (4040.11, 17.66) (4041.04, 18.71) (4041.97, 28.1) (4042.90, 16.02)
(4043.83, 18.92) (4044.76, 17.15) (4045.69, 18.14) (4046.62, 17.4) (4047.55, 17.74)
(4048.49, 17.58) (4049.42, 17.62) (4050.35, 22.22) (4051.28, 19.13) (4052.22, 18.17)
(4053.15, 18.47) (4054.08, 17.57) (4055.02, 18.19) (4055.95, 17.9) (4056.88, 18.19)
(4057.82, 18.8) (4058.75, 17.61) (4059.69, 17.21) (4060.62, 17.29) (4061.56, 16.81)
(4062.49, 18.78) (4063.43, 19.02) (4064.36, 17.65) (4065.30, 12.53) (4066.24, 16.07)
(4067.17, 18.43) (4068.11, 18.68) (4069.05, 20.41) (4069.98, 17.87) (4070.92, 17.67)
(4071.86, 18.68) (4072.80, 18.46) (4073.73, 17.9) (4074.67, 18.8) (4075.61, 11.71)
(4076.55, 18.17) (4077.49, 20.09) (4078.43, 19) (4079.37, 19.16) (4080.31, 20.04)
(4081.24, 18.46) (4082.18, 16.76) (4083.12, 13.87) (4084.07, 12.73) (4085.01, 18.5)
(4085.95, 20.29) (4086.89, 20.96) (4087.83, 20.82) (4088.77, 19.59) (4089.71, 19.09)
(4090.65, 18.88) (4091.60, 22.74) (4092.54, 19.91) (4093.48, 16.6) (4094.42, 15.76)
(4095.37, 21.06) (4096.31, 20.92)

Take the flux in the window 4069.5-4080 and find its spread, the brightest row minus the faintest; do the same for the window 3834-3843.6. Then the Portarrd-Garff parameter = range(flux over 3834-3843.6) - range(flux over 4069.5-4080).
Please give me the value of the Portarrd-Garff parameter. -6.6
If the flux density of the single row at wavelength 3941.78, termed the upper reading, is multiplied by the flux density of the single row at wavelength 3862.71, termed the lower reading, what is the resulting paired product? 283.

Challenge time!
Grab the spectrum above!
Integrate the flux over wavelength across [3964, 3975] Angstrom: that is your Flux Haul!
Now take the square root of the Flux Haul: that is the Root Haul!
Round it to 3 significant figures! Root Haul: 12.9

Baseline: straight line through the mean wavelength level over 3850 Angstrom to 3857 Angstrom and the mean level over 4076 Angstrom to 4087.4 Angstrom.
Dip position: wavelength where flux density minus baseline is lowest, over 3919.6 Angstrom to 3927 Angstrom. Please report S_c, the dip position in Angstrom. 3920.96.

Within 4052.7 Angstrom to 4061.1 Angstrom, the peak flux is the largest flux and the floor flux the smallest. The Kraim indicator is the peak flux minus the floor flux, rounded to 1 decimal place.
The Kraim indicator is 1.6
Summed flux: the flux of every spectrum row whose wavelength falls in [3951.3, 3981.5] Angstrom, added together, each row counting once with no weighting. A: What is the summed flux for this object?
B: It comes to 503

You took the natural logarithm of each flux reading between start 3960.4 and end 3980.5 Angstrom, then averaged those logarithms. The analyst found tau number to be 2.72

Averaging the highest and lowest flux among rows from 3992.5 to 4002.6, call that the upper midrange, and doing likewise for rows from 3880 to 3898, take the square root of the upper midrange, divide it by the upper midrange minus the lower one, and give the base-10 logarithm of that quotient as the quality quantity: 1.0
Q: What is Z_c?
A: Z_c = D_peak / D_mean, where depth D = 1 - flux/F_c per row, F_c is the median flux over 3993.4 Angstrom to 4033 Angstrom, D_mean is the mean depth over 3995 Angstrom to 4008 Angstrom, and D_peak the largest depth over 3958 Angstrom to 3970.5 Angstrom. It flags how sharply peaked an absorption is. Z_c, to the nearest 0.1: 3.8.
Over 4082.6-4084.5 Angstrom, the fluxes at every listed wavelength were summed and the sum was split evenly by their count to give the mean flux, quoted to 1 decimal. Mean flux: 13.3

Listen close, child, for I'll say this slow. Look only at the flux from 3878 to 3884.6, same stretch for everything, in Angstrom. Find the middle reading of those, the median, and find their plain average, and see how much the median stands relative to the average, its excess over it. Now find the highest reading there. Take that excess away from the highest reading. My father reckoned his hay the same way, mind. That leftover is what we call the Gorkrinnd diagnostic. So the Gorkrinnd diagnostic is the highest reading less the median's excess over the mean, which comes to 18.0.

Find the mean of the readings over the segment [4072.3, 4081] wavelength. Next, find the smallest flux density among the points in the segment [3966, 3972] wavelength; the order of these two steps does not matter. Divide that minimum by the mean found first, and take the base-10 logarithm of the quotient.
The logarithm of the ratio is -0.10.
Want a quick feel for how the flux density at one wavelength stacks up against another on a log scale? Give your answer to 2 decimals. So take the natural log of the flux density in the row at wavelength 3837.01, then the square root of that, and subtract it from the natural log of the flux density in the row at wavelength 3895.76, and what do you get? 1.08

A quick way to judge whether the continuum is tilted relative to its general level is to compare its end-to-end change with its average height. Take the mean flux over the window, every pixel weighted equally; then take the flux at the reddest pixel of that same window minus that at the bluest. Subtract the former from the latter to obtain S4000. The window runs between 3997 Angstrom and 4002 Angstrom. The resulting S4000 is -17.8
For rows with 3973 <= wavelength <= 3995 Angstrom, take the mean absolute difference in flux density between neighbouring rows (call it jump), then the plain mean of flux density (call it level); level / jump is 13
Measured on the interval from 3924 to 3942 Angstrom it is 26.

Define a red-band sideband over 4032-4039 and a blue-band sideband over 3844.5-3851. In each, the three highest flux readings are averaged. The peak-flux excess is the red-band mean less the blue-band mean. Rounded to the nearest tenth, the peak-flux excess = 1.1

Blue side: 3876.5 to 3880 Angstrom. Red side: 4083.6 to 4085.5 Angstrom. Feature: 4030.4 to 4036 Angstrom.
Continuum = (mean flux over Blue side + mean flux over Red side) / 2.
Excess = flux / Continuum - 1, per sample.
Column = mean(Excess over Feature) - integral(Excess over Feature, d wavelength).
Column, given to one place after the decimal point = -0.6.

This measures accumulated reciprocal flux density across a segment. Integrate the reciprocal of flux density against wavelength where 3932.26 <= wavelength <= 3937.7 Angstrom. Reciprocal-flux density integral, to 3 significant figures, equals 0.344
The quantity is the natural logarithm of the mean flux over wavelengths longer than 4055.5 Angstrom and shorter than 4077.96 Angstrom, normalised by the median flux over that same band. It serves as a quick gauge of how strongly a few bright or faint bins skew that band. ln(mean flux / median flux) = -0.019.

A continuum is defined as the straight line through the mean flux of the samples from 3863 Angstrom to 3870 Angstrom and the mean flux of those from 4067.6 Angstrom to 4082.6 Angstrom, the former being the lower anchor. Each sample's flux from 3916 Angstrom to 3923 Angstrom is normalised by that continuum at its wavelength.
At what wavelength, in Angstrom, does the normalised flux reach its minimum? 3920.96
